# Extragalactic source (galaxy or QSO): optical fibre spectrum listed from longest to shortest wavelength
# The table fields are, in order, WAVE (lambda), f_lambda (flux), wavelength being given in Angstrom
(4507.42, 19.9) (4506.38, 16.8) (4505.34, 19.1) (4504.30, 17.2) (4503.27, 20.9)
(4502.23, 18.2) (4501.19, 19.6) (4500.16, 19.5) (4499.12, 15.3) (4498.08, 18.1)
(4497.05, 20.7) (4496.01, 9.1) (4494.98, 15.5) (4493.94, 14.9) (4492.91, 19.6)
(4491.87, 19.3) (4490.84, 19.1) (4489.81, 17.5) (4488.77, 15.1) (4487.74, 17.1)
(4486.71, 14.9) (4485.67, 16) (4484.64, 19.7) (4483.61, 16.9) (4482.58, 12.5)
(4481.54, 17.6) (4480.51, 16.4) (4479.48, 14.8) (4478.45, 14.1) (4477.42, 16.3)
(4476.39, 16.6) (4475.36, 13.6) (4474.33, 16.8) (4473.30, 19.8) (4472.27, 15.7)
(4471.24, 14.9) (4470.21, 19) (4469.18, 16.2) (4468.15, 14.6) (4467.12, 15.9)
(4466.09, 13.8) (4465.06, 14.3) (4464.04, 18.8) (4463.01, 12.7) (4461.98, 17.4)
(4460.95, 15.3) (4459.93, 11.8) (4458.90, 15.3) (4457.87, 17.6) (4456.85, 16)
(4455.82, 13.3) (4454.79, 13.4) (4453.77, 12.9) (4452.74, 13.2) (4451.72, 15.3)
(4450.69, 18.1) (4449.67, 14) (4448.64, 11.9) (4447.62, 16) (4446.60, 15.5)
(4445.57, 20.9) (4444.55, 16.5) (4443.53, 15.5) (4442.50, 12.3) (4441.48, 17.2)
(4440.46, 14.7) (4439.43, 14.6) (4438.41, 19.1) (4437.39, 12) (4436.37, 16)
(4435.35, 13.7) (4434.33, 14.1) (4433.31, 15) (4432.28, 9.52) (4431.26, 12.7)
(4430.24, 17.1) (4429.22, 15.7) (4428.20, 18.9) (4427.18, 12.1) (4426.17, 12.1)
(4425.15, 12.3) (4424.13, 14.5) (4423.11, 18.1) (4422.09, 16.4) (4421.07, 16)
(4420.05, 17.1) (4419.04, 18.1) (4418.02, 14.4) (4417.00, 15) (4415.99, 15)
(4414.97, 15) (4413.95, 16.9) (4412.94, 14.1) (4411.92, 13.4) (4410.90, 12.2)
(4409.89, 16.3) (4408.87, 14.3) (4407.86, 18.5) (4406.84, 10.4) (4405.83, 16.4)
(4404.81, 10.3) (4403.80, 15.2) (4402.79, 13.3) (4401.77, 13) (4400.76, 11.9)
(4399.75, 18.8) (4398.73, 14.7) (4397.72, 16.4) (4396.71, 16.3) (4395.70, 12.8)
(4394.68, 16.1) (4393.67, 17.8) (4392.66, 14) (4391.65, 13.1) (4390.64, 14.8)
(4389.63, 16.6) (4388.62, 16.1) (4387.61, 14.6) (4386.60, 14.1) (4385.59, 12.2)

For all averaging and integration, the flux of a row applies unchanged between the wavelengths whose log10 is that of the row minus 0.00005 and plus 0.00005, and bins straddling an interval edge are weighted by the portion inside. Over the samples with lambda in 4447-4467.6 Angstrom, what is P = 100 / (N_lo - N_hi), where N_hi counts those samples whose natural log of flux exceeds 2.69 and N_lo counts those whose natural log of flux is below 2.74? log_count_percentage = 33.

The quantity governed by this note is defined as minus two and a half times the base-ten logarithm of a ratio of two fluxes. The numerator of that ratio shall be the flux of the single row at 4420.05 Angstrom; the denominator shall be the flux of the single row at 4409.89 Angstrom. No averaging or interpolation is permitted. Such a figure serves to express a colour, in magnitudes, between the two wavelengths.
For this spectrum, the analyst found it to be -0.05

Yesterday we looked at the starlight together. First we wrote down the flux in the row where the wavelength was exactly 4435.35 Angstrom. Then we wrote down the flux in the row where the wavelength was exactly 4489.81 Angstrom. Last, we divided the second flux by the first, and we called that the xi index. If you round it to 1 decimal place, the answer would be 1.3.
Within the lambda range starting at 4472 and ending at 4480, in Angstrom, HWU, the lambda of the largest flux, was 4473.30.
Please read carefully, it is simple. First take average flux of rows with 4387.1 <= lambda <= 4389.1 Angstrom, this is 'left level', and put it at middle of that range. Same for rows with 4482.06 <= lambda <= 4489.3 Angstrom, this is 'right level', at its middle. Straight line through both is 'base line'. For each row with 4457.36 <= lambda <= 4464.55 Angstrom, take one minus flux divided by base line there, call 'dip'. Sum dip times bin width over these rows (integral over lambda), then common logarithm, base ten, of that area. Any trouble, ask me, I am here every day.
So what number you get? -0.9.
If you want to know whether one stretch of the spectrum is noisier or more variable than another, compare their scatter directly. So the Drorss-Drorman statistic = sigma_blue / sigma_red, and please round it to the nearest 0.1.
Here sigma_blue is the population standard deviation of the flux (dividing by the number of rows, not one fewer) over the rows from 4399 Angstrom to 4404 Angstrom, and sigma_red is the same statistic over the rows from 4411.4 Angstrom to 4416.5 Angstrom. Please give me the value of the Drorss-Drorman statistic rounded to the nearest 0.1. 2.1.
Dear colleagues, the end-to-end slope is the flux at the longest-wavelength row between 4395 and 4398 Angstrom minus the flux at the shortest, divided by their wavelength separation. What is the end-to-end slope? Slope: 1.78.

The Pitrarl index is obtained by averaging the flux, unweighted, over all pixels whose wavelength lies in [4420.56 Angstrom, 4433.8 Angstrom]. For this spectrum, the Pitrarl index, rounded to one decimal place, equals 14.6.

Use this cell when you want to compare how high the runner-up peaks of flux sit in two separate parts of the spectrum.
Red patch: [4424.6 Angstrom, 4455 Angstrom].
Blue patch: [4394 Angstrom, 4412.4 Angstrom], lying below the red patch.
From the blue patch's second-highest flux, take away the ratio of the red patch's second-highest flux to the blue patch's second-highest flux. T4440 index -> 17.5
